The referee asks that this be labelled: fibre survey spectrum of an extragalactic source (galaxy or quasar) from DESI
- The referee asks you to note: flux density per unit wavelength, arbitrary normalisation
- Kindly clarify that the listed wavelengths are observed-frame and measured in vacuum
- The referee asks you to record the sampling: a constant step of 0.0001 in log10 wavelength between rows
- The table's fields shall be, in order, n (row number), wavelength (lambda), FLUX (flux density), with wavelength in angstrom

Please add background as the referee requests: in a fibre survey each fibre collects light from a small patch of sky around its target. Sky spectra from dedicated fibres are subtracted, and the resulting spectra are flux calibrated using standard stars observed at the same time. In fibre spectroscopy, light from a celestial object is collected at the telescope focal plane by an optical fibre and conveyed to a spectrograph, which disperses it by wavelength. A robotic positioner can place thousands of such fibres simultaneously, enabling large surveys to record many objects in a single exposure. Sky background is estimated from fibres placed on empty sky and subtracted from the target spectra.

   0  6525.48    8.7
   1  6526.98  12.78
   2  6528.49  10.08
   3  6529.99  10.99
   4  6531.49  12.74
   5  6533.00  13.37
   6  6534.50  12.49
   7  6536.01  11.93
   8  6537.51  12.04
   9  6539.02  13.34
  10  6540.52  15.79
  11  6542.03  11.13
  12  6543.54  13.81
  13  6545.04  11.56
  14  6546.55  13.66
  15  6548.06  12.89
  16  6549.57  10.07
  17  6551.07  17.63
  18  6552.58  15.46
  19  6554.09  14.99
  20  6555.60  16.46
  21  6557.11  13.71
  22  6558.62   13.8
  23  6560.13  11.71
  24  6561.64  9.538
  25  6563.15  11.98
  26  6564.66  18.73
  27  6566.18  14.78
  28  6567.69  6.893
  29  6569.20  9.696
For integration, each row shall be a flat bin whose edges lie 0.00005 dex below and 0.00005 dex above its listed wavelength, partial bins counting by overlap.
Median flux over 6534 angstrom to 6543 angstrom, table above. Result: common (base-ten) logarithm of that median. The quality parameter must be 1.09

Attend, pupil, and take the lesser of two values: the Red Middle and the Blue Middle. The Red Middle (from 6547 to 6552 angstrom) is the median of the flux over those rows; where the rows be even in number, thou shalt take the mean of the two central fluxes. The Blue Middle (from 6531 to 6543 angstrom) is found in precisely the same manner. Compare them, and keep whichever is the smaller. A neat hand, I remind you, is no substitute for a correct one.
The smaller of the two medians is 12.6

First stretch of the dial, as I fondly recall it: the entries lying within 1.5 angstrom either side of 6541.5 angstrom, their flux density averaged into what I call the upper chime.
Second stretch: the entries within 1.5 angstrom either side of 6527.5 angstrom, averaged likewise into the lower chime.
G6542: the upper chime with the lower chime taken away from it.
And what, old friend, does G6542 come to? 2.0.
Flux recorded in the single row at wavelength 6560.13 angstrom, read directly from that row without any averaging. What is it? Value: 11.71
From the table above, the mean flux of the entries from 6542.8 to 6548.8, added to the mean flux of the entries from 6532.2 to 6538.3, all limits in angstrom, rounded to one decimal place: 25.4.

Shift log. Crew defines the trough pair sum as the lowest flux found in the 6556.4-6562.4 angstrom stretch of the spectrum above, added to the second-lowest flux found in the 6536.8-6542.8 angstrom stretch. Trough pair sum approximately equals 21.6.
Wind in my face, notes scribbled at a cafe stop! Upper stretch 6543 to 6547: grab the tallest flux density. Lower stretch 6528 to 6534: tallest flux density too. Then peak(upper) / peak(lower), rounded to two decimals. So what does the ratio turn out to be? 1.03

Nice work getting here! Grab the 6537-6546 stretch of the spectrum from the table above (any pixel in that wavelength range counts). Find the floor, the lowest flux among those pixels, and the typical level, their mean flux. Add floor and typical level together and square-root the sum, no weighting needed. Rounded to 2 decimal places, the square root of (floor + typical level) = 4.91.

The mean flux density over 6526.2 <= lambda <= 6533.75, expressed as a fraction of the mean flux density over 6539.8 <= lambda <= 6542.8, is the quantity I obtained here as 0.89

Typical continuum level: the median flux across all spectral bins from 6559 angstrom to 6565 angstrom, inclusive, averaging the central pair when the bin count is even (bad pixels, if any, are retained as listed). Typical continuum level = 11.8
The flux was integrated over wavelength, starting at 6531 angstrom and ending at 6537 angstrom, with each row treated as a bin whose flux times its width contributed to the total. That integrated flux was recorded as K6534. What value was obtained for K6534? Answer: 76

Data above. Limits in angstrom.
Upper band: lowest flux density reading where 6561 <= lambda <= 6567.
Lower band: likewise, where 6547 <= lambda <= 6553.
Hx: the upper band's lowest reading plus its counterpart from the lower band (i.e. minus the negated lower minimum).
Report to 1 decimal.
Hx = 19.6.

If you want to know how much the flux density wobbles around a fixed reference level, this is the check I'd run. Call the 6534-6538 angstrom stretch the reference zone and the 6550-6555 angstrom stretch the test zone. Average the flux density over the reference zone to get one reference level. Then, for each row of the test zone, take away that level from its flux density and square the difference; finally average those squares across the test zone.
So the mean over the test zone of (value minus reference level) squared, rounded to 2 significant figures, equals 16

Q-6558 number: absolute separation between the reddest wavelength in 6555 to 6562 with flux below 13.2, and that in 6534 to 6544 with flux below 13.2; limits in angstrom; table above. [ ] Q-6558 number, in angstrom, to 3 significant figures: 19.6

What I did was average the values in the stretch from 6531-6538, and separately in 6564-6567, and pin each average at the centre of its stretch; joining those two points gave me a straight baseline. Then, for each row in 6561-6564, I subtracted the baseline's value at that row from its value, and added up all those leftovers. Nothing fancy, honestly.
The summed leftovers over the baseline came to -11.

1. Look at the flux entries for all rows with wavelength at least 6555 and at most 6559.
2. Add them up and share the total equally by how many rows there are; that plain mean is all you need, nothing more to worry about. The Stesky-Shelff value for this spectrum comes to 14.7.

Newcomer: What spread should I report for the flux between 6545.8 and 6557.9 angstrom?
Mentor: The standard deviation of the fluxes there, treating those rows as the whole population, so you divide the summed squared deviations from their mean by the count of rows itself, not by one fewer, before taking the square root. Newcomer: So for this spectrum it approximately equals 2.18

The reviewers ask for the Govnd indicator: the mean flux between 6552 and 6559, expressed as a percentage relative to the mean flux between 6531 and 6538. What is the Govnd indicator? 119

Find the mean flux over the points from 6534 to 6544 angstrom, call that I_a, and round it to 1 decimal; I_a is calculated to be 12.9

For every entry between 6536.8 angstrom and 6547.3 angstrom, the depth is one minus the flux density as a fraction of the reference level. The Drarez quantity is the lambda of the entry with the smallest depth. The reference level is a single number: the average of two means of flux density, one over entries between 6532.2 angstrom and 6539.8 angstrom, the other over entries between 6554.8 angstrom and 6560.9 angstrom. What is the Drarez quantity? 6540.52 angstrom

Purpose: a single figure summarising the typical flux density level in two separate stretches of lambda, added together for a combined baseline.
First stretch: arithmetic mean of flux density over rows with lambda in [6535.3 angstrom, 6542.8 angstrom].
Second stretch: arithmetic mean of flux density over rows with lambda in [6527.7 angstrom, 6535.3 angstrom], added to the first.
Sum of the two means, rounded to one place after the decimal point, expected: 24.8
